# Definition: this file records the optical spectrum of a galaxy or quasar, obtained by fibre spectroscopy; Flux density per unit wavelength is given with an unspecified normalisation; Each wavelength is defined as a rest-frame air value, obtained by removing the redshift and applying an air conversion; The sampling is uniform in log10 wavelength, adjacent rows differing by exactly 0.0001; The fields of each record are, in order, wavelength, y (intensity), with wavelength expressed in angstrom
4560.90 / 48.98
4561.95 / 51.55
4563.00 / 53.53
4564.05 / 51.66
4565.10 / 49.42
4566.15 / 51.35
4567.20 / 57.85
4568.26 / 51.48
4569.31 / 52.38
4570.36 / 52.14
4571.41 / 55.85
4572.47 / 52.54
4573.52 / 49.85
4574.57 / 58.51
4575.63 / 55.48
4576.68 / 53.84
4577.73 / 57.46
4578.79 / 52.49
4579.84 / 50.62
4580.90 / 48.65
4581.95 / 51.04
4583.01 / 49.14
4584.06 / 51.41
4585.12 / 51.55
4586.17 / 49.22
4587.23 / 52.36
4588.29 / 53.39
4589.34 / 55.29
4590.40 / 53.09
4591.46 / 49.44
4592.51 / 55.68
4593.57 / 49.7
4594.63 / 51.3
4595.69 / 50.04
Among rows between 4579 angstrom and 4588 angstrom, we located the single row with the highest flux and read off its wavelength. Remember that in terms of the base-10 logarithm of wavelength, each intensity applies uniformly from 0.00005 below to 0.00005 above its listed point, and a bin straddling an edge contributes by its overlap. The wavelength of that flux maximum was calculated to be 4587.23 angstrom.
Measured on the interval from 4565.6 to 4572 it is 4567.20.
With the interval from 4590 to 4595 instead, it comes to 4592.51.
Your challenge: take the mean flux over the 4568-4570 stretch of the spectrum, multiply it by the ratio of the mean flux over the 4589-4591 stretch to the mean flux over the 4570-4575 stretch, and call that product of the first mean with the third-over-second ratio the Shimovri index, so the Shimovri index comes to 52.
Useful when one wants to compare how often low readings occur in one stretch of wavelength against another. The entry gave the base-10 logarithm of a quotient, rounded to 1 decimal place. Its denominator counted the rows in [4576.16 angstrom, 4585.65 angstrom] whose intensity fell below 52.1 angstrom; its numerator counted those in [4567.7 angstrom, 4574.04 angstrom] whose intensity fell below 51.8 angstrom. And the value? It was -0.5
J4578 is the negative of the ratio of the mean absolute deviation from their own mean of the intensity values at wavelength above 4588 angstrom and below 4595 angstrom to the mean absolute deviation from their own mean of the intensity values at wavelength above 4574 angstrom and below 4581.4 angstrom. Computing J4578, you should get -0.73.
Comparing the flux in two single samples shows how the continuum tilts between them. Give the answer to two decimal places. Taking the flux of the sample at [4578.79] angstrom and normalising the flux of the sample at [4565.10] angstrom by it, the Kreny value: 0.94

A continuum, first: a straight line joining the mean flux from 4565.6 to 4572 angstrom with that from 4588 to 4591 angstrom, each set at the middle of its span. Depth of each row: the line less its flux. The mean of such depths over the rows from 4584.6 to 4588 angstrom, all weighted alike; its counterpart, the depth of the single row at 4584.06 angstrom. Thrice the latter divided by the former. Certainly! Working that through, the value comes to 3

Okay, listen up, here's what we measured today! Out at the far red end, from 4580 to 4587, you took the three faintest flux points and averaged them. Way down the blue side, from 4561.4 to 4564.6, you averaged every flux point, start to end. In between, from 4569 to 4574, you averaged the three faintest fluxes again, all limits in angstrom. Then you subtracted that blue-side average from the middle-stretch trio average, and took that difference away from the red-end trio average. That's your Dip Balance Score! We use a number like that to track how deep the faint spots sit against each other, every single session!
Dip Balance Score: 49.8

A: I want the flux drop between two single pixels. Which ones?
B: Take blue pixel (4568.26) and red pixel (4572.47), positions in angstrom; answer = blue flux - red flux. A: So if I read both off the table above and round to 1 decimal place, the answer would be -1.1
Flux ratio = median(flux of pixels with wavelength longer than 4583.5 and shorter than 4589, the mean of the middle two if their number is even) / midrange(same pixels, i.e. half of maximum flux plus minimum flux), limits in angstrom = 1.005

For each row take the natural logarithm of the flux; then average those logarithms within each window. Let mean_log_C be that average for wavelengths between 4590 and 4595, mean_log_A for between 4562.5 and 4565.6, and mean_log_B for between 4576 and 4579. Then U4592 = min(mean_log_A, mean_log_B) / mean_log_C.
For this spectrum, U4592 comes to 0.999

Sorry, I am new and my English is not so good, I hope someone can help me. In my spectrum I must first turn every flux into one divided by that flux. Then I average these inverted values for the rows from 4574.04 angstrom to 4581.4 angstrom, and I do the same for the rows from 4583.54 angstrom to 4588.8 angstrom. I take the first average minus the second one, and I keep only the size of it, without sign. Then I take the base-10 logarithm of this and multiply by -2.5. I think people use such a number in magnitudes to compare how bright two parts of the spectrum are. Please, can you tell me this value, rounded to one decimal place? 7.8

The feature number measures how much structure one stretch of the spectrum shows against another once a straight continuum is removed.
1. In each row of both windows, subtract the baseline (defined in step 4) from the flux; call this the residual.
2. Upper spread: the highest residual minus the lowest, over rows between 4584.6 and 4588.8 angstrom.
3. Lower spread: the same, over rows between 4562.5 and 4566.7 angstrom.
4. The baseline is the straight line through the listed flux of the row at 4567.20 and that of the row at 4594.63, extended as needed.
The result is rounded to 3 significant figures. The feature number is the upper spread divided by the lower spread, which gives 1.30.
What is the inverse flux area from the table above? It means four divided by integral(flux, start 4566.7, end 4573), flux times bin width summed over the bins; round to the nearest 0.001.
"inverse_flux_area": 0.012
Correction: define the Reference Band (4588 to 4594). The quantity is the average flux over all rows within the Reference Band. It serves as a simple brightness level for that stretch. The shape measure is 52.8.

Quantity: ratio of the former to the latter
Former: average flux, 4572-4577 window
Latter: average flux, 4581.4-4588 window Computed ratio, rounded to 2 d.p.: 1.06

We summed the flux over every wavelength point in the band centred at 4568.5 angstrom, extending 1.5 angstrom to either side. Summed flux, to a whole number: 162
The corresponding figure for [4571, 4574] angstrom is 158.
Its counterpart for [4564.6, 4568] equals 159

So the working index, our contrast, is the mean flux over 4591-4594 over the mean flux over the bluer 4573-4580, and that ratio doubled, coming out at 1.91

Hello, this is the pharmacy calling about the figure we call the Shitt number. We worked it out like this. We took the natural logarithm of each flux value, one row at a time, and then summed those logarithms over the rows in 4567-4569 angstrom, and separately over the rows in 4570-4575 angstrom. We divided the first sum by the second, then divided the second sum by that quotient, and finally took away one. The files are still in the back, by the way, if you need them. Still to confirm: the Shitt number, 49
